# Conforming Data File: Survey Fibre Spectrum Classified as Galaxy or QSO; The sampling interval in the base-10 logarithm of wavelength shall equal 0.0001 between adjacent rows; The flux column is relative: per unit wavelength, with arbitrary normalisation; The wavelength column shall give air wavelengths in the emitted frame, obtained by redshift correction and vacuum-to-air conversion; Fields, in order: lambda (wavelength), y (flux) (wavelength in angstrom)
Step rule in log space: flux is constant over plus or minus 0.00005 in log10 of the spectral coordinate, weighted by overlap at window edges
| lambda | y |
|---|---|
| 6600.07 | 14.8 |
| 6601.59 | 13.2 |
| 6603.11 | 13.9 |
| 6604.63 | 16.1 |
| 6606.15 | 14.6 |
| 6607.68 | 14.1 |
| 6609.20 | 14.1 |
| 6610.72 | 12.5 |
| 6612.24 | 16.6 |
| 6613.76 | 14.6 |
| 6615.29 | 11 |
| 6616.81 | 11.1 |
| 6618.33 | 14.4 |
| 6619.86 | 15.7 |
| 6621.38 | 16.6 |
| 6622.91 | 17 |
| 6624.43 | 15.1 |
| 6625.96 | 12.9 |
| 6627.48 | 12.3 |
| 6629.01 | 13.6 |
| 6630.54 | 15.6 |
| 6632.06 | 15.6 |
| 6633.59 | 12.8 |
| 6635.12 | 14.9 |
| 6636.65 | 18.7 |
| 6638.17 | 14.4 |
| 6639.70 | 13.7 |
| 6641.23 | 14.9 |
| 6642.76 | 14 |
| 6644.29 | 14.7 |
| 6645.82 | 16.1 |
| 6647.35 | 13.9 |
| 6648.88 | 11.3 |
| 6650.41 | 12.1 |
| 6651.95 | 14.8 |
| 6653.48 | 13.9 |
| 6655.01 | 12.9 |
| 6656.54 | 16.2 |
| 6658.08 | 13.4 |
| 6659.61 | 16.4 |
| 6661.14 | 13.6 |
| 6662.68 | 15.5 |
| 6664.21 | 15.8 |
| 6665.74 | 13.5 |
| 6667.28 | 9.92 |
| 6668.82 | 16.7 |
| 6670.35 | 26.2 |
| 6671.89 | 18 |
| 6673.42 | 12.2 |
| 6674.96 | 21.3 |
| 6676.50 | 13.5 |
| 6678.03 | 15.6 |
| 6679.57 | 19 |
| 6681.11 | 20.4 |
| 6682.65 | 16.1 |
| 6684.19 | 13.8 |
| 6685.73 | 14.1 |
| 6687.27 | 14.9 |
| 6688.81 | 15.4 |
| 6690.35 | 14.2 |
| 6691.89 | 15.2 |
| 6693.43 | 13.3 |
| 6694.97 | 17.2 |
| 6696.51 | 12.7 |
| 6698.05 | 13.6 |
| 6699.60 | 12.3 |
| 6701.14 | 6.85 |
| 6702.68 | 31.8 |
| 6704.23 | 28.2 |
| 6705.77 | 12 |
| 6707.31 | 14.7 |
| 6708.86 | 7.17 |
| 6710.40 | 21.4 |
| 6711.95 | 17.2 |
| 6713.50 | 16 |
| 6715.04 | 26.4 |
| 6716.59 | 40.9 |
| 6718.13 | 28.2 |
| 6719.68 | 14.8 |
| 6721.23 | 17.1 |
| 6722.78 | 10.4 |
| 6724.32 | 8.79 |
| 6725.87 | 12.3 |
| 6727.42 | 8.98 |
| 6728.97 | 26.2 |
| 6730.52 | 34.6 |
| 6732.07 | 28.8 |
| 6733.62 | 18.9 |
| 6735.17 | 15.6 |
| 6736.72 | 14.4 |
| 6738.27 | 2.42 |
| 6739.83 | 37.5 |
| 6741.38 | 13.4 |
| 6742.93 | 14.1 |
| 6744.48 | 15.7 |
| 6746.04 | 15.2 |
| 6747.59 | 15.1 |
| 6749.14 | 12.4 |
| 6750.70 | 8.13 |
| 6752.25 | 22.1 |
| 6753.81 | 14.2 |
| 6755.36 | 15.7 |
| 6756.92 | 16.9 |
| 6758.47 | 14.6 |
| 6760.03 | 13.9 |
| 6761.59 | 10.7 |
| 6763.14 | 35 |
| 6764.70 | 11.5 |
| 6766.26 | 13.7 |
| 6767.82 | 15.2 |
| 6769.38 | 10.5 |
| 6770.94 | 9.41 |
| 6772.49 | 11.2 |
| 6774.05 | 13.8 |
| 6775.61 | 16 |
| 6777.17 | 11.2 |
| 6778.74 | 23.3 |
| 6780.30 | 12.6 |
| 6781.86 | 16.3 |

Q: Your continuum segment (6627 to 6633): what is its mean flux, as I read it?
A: 14.3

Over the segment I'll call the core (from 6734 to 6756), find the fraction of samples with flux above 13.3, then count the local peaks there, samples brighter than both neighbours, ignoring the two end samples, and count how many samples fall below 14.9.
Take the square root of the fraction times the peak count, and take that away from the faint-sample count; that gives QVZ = 5.5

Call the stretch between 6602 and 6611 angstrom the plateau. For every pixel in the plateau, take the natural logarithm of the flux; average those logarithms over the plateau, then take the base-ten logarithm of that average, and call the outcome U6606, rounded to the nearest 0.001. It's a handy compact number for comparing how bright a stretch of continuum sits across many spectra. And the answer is 0.424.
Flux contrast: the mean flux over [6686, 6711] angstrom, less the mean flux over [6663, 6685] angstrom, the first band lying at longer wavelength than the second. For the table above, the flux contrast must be -0.9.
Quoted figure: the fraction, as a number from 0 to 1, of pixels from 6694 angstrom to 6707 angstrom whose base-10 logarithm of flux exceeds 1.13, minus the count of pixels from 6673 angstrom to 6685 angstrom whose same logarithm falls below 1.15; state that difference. -2.5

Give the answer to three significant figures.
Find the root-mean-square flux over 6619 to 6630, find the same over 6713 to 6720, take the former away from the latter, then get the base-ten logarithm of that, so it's 1.08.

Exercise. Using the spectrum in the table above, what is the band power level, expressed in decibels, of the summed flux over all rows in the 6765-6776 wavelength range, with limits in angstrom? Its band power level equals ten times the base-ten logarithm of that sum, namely 19.53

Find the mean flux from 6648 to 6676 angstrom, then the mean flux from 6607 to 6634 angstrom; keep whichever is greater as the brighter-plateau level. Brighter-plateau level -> 15.2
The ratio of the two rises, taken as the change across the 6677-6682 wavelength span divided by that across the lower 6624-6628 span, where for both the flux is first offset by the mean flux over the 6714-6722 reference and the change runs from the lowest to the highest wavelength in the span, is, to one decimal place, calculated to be -1.7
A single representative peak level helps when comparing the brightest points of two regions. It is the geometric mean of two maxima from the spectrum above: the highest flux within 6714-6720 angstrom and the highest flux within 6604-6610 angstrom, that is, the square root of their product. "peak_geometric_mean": 26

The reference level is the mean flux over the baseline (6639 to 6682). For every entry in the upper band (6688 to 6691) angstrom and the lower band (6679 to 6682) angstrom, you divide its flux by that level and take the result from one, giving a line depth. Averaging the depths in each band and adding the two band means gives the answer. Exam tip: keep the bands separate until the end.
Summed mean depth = -0.2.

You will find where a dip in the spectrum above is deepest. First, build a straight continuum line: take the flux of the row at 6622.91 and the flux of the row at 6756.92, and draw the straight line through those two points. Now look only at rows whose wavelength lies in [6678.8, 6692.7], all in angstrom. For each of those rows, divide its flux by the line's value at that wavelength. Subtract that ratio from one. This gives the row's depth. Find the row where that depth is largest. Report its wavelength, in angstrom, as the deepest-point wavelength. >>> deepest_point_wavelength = 6684.19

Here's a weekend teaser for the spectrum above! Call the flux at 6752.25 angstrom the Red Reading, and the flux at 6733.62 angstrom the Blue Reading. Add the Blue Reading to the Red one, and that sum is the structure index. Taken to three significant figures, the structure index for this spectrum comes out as 41.0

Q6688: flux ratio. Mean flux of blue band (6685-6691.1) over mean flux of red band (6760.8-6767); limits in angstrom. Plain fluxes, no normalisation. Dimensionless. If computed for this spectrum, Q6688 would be 0.83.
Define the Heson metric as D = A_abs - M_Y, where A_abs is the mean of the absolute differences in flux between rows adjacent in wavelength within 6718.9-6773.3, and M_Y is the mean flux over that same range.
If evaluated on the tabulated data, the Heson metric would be -9.1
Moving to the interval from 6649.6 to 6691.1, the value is -12.1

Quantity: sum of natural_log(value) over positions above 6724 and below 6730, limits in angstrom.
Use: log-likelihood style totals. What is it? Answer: 10.1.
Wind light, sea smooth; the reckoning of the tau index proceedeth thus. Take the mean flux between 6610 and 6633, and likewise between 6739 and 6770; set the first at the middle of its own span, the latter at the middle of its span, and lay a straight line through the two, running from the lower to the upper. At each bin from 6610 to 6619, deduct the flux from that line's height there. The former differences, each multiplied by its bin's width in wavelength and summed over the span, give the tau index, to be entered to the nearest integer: 8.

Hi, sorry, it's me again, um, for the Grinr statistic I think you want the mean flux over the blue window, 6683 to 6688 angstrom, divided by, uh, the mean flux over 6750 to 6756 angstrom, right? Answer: 0.95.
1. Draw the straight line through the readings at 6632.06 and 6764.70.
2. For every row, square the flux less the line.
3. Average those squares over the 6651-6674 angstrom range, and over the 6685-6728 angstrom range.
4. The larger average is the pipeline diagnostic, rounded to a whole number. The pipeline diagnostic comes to 72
